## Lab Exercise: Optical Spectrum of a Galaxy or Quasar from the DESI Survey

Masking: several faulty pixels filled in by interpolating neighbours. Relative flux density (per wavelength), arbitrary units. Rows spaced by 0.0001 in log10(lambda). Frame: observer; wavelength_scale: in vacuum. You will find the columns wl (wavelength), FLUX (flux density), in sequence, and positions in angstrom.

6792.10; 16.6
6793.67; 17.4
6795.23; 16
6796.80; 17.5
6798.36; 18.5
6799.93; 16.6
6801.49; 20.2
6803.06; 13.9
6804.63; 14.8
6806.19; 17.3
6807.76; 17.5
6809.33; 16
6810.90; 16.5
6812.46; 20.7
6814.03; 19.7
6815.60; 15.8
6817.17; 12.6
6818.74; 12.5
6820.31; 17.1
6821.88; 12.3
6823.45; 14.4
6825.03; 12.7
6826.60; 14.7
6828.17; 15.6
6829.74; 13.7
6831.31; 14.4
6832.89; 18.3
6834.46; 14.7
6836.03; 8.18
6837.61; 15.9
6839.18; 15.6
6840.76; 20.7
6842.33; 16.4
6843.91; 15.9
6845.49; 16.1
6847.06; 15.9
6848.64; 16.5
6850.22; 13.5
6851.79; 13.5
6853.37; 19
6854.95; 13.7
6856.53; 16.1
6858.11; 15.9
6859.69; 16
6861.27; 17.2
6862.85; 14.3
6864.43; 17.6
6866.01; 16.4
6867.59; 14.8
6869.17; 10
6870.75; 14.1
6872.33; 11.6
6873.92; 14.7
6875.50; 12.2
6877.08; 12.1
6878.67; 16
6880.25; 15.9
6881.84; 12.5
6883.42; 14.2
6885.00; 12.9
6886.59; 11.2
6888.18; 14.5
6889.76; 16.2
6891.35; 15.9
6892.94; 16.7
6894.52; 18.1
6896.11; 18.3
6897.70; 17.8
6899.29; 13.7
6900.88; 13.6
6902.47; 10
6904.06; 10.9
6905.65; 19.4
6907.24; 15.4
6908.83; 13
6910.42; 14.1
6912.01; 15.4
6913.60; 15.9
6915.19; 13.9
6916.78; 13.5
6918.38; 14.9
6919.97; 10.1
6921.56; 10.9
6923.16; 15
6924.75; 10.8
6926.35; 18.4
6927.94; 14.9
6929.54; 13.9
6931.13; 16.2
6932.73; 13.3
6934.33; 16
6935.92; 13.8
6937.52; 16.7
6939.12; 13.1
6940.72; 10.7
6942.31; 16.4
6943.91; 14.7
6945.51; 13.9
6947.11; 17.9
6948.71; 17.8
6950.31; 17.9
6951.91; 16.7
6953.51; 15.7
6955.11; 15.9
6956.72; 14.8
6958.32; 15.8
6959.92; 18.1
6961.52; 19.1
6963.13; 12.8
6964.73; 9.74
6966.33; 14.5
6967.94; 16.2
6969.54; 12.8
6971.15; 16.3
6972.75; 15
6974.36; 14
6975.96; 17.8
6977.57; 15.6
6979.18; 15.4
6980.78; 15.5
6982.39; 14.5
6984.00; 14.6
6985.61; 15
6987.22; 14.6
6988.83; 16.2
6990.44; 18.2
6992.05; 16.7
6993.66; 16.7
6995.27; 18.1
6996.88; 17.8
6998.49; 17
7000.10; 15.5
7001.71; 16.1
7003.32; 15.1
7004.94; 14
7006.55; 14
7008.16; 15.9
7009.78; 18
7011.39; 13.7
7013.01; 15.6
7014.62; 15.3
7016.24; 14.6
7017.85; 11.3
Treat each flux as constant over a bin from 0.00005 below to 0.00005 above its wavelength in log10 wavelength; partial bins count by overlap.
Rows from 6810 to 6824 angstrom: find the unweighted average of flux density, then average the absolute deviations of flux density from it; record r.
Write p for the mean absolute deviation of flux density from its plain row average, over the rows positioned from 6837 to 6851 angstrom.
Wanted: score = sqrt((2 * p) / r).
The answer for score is 0.93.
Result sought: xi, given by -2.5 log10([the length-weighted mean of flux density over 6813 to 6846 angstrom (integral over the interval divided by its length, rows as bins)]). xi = -2.95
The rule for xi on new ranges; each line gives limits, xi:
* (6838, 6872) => -2.98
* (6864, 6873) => -2.86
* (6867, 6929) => -2.88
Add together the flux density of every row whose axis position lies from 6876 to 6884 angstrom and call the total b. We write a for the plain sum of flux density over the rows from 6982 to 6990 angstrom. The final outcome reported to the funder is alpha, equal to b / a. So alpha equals 0.94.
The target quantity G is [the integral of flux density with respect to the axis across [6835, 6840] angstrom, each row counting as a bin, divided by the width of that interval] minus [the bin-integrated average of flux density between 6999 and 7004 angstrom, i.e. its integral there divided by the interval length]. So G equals -2.3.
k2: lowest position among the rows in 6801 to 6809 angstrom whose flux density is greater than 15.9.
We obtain 6801.49 angstrom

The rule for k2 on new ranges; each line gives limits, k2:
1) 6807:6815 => 6807.76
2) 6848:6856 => 6848.64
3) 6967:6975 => 6967.94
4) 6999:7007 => 7001.71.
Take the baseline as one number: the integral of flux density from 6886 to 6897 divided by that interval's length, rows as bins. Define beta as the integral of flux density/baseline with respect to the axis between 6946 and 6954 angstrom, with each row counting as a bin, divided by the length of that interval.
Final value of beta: 1.07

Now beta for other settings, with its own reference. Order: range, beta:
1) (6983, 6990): 0.96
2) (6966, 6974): 0.94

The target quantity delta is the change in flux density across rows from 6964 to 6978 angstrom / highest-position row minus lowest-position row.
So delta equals 5.9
